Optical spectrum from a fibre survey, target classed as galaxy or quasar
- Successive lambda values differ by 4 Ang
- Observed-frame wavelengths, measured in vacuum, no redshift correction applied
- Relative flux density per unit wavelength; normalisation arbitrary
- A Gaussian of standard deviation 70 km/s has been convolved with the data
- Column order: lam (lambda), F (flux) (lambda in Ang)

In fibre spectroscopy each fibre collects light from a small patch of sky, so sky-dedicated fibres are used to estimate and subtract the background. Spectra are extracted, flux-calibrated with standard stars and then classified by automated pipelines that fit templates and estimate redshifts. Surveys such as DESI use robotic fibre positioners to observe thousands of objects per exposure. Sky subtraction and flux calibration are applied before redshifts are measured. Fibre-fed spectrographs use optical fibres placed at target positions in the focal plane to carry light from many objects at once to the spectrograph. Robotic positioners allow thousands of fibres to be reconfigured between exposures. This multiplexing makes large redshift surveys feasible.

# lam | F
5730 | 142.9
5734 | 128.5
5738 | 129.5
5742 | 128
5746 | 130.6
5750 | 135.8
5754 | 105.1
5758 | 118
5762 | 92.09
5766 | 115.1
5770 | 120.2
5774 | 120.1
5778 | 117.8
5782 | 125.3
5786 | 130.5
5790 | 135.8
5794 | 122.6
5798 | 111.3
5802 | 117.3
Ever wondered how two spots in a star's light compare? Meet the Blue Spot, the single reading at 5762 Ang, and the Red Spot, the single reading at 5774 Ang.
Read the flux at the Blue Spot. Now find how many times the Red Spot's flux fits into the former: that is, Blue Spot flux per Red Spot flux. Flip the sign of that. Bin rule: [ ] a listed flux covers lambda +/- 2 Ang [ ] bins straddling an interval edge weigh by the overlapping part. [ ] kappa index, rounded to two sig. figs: -0.77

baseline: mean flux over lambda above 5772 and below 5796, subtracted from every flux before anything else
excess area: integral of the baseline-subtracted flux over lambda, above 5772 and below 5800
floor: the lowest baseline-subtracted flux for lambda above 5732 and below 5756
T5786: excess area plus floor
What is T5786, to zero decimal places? -76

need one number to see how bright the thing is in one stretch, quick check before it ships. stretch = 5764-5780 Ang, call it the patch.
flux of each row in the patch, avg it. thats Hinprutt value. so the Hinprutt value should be 118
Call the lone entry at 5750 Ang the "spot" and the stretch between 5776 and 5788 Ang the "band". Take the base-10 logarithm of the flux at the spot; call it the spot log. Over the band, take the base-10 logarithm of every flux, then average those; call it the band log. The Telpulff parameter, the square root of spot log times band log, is 2.114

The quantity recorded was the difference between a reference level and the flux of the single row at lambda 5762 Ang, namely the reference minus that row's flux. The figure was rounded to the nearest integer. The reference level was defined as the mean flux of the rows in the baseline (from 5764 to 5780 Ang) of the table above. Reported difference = 26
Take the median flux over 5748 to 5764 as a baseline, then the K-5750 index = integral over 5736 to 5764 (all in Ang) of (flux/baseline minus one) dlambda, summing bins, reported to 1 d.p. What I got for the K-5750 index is 2.1 Ang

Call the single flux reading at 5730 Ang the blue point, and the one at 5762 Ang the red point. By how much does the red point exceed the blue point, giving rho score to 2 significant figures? -51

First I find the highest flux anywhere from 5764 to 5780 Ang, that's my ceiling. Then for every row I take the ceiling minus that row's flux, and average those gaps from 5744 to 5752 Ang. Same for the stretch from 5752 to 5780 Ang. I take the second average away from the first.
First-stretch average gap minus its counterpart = -21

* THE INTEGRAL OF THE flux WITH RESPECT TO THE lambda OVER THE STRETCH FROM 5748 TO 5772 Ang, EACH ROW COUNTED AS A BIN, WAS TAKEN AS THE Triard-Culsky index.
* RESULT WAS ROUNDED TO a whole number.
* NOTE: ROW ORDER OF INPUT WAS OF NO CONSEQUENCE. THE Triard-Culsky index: 2745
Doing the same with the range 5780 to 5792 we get 1566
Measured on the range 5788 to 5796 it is 1034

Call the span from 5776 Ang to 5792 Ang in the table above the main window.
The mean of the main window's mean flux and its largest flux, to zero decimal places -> 132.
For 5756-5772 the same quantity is 116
